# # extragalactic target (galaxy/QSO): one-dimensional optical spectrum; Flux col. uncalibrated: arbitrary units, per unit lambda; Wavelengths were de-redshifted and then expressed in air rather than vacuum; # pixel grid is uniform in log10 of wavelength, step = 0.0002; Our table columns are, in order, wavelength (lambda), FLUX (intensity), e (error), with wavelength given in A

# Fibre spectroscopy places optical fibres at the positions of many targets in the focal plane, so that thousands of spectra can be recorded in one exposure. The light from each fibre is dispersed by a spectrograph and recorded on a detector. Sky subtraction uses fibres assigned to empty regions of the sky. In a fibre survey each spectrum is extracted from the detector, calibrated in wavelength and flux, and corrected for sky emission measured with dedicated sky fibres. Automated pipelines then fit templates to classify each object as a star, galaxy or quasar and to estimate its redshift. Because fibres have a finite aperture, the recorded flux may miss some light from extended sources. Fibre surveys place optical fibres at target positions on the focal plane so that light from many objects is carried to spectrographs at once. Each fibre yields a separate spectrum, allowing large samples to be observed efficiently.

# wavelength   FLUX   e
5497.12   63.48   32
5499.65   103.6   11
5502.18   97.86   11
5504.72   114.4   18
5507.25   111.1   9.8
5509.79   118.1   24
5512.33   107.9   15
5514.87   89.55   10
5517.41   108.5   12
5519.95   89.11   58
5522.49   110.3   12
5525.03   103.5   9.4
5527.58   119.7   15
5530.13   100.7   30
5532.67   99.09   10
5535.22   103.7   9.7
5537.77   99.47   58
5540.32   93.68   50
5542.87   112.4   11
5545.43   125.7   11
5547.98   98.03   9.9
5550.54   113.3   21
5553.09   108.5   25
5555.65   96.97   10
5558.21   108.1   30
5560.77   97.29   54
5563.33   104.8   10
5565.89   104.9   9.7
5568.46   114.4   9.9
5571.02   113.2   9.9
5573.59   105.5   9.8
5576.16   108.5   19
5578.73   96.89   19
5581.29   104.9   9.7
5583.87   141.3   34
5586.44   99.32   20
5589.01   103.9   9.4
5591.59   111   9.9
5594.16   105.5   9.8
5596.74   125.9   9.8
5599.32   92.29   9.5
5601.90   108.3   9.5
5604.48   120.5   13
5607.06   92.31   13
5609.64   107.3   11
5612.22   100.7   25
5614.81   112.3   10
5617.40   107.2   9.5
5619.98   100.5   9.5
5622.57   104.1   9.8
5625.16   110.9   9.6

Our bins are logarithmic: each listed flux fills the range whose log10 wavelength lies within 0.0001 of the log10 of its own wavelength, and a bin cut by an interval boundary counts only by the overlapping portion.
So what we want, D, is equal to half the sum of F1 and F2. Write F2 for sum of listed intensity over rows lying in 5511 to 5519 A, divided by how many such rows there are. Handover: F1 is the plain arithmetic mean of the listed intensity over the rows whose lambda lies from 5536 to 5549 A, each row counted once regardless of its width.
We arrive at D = 104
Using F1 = 106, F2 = 102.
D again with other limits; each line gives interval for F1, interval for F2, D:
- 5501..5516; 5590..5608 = 107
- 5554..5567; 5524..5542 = 103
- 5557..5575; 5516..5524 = 105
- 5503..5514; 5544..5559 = 111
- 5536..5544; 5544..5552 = 107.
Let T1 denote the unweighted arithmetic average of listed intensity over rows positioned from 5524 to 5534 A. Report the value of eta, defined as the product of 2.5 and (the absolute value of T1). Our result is 264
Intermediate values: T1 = 106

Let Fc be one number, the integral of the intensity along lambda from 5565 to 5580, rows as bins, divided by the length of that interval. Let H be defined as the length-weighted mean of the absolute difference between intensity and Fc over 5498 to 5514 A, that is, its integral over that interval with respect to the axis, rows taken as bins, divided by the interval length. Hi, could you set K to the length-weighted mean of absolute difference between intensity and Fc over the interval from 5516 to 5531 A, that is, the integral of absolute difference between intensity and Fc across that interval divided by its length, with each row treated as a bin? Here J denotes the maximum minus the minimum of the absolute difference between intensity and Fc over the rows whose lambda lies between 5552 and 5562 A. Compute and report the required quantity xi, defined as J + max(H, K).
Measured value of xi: 17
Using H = 7.1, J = 9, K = 8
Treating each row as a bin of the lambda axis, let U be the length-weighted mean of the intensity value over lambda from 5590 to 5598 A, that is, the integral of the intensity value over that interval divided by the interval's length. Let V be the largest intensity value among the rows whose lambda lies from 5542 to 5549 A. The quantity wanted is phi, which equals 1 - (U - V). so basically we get 13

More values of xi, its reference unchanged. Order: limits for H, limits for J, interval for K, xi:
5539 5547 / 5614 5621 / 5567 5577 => 19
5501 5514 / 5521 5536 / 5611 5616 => 16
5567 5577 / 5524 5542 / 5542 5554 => 18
